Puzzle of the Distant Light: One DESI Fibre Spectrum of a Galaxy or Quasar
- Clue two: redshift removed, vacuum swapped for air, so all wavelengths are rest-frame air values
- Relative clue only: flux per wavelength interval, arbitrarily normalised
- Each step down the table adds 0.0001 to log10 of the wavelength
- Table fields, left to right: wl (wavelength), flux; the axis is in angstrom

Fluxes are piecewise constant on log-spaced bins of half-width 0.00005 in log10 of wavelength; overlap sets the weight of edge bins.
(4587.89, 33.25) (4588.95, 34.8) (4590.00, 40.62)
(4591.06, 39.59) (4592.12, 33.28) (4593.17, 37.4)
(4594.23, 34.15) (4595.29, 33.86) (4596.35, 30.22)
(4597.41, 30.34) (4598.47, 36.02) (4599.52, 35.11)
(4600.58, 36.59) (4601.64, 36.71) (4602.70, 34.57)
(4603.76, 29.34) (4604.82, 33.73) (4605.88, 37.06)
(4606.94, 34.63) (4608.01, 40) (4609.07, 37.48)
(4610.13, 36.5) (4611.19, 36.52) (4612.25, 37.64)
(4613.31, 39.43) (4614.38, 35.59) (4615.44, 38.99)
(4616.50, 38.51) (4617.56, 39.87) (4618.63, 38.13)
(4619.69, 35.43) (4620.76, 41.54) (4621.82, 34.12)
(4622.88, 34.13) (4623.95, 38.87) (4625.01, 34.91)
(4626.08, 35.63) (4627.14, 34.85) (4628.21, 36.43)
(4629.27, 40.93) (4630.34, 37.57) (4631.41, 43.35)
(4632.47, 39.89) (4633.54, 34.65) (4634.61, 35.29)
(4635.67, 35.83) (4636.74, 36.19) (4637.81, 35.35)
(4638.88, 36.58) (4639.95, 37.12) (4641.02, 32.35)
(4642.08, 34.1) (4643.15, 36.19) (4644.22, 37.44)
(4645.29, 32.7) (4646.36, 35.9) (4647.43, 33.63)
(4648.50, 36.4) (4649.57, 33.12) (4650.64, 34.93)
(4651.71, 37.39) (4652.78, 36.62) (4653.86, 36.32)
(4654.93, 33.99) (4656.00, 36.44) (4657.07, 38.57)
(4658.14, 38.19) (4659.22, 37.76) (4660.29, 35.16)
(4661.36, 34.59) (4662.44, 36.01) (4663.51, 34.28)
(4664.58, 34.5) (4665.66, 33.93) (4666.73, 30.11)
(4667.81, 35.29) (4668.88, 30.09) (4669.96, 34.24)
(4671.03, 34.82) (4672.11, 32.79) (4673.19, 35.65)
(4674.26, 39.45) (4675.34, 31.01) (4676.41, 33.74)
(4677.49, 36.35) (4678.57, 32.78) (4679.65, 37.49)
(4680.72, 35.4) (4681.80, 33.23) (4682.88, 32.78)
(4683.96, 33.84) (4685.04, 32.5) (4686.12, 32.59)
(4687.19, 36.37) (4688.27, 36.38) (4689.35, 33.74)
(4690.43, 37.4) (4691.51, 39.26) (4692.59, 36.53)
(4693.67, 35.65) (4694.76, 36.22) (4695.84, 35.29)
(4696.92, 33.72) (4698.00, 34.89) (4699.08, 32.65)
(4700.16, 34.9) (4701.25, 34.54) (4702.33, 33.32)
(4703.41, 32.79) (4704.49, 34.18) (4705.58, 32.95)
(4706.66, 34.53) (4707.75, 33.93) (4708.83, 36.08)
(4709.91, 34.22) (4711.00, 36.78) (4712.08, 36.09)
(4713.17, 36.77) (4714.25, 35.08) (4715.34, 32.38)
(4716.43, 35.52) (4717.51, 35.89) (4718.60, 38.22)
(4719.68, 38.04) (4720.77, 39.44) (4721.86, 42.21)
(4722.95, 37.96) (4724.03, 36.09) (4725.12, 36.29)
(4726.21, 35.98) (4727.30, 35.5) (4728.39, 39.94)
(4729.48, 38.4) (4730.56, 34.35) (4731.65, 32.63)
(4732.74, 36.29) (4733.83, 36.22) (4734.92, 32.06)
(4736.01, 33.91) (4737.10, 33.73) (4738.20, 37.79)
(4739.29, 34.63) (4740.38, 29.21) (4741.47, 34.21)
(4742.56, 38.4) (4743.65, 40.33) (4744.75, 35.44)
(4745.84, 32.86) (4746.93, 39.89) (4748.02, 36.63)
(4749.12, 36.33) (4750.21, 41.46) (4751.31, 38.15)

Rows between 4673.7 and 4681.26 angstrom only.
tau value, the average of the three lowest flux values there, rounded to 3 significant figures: 32.5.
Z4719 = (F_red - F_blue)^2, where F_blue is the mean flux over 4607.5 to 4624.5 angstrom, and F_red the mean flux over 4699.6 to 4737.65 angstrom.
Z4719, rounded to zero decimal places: 4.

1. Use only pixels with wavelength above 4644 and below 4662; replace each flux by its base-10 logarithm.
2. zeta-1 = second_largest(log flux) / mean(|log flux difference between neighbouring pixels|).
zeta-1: 63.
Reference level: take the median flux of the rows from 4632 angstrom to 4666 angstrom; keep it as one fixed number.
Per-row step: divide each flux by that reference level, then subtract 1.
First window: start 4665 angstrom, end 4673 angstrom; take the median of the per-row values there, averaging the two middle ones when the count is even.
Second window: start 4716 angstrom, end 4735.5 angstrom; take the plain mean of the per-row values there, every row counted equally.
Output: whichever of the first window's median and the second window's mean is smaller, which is -0.054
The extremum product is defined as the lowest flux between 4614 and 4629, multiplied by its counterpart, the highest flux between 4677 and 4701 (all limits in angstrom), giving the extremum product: 1340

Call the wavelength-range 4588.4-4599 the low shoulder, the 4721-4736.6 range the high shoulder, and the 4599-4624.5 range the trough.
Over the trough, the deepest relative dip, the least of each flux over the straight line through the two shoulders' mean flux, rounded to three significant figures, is 0.835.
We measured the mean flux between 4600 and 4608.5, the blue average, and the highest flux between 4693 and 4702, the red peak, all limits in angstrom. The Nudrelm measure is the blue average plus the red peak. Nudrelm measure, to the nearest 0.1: 71.5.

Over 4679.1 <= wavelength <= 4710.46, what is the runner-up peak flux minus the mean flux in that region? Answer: 2.8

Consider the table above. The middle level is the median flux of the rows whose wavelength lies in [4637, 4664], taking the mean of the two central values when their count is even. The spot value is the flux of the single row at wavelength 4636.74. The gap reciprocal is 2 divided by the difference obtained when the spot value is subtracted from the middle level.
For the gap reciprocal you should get -11.1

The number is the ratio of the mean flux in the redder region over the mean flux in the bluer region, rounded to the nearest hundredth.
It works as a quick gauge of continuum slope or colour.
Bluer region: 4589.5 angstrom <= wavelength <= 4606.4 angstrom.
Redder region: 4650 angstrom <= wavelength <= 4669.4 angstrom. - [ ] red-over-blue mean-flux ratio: 1.01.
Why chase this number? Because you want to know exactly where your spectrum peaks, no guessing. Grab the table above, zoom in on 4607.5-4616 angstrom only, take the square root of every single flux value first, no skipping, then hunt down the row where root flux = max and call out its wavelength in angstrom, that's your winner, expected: 4608.01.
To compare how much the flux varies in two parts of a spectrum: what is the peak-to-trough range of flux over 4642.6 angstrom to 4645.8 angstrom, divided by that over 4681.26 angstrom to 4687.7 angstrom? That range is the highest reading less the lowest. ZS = 1.2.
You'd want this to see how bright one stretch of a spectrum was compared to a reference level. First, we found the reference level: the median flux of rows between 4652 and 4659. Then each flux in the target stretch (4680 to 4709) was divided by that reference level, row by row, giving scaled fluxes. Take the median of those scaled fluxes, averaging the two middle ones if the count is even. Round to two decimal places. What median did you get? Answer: 0.95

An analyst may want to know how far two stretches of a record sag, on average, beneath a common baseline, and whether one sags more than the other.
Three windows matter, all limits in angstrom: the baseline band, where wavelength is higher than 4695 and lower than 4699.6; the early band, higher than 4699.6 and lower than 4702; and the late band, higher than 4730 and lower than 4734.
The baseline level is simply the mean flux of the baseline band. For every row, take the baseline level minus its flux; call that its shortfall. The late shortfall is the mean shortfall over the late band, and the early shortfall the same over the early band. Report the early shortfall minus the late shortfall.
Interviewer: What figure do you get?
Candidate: 0.2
